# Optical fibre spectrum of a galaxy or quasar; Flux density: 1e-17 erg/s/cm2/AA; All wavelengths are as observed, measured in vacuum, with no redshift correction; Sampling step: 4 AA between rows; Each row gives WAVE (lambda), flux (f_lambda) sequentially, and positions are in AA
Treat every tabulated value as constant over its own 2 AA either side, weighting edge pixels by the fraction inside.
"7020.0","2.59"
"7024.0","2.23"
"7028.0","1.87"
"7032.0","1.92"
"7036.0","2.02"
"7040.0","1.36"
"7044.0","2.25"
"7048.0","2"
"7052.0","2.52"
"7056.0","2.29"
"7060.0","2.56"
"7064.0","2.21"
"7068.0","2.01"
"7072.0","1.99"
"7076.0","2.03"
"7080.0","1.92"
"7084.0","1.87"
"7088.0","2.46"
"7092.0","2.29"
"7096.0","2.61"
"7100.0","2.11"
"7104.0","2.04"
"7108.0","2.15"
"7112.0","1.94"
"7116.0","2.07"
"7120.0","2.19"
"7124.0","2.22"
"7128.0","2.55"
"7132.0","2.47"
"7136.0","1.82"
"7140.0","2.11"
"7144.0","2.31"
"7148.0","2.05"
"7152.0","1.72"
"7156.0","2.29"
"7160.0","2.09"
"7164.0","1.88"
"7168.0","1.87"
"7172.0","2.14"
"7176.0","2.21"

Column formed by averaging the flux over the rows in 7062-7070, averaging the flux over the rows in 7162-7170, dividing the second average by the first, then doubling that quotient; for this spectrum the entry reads 1.78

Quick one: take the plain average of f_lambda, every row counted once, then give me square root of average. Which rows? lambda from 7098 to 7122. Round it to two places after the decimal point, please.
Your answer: 1.44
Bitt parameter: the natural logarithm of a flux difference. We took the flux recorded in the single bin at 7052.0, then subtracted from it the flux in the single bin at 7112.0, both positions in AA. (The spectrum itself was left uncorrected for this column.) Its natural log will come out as -0.54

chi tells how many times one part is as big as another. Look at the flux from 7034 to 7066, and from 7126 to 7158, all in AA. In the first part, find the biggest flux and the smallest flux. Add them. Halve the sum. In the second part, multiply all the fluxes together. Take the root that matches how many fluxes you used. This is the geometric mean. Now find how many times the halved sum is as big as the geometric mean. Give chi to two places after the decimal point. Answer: 0.91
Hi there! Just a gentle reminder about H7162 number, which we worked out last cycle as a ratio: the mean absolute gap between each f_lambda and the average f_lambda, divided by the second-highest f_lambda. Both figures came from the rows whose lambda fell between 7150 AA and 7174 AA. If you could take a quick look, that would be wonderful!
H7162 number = 0.082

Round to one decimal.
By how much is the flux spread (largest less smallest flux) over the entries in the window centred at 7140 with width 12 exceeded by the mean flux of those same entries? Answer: 1.6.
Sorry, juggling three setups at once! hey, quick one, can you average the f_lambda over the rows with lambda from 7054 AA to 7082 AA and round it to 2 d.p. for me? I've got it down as 2.14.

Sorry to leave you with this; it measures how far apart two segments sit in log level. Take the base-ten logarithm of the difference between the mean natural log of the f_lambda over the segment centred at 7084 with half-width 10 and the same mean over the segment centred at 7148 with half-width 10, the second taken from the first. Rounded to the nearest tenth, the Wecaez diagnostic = -2.1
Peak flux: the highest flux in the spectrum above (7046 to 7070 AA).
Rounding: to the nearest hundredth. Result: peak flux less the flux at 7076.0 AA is 0.53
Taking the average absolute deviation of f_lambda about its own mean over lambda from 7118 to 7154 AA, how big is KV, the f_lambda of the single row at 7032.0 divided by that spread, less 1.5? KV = 7.7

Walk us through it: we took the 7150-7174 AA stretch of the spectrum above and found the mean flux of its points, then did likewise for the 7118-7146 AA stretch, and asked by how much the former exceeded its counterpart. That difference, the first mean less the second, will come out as -0.2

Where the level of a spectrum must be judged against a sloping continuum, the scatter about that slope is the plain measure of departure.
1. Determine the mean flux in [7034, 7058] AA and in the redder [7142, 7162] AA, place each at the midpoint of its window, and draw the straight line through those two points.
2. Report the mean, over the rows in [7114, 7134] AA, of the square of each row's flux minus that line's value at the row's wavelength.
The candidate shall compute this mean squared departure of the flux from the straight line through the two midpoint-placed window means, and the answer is 0.078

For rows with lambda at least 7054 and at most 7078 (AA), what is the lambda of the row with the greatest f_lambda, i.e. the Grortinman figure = 7060.0 AA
